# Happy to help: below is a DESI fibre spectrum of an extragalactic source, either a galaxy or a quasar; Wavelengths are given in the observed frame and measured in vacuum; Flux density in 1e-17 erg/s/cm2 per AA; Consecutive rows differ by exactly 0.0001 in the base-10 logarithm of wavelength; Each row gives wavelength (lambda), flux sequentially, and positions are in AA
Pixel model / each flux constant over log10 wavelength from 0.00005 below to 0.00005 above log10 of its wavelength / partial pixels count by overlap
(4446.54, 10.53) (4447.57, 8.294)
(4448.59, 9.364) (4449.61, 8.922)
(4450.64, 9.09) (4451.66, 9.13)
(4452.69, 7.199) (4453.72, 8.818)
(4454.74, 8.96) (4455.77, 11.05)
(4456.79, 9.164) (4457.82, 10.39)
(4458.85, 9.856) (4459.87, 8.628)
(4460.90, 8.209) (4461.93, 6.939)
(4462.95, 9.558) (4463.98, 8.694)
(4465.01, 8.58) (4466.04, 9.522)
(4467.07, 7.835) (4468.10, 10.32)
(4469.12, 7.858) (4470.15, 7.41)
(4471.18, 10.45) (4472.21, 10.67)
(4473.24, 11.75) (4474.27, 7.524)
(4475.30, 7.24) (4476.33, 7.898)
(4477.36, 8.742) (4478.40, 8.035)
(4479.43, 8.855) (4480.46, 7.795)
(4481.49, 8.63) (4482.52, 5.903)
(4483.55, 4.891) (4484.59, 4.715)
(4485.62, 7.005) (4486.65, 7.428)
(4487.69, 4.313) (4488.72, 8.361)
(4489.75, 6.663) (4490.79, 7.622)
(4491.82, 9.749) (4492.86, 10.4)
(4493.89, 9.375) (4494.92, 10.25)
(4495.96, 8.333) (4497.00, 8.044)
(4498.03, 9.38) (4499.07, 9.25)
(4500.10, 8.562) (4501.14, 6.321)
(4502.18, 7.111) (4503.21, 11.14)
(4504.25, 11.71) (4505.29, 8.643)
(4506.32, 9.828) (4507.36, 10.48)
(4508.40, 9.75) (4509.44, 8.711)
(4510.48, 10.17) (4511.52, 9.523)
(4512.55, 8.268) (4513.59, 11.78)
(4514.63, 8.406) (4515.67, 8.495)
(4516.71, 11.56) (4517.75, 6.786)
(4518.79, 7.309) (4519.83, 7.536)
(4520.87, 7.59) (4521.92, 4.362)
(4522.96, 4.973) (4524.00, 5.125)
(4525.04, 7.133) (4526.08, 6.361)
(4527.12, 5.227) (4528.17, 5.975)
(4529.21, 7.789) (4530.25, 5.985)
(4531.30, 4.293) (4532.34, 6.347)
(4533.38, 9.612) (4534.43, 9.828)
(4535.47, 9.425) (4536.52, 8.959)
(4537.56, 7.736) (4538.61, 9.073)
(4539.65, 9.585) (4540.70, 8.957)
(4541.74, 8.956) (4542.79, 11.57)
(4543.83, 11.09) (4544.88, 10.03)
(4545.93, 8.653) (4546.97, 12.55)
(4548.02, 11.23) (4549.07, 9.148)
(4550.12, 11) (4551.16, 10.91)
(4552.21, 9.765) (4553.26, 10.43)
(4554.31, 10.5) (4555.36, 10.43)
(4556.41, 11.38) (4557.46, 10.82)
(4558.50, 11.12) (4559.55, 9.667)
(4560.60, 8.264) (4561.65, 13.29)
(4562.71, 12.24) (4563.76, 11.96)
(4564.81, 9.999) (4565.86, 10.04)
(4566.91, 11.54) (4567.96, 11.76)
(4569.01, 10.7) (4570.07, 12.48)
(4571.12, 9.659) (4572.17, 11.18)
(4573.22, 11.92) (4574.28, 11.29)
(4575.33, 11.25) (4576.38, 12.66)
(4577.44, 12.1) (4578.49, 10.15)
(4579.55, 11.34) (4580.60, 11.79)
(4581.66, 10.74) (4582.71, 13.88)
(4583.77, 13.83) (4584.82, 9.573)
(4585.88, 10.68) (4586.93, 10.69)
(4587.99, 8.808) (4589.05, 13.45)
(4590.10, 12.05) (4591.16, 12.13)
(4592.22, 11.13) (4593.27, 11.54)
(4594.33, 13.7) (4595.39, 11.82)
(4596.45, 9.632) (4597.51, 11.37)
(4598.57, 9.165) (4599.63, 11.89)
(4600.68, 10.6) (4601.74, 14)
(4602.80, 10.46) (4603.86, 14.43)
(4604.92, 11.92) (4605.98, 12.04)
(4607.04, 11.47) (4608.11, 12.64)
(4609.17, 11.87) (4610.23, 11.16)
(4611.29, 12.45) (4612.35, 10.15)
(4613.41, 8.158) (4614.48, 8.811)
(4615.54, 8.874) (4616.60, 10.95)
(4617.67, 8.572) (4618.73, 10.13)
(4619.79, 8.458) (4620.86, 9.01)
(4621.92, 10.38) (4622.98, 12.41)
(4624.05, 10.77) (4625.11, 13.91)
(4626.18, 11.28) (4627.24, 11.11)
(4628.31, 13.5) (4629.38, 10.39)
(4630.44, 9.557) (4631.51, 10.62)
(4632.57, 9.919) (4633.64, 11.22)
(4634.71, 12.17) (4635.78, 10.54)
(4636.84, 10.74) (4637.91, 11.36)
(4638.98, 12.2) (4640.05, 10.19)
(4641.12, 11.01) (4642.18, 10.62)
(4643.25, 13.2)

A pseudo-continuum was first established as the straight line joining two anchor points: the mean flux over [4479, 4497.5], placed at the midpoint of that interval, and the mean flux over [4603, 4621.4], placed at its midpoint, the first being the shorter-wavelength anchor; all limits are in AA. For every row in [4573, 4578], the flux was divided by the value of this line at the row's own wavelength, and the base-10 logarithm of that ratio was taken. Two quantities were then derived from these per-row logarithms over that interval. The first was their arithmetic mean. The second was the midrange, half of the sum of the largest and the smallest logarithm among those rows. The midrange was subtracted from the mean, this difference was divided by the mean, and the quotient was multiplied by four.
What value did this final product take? -0.2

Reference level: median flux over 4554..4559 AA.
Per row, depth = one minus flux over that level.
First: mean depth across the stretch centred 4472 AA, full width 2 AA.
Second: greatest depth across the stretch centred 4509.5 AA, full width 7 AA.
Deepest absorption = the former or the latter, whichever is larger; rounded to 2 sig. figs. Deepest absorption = 0.24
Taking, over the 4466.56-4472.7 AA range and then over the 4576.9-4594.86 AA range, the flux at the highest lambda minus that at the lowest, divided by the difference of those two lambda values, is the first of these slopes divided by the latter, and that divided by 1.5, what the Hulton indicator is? 3.9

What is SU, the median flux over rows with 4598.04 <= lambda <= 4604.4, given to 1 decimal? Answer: 11.2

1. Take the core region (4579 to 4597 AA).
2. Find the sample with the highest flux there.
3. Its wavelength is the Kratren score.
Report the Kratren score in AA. 4582.71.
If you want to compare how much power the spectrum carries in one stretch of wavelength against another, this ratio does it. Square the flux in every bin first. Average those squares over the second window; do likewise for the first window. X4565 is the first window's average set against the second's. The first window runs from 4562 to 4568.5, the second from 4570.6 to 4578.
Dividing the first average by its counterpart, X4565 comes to 1.0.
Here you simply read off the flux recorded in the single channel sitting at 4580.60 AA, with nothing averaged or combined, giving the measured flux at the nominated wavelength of 11.79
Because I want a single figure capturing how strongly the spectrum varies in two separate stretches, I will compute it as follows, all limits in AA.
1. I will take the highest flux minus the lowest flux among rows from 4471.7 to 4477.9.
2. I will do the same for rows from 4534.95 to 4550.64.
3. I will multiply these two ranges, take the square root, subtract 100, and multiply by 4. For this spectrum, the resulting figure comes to -381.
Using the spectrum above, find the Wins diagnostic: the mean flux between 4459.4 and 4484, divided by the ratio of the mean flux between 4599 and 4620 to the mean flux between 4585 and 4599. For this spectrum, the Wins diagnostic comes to 8.6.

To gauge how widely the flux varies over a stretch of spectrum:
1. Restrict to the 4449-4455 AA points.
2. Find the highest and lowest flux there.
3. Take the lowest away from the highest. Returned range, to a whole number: 2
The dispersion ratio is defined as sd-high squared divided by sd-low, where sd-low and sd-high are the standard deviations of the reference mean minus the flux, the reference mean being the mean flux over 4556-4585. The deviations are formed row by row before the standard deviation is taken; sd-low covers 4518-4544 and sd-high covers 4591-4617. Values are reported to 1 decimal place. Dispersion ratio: 1.2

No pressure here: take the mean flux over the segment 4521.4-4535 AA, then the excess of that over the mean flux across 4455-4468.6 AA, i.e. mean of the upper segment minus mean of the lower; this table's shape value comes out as -2.7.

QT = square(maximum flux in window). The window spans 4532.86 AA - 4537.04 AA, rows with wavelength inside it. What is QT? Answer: 97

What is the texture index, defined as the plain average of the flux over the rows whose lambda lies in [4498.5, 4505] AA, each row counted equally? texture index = 9.0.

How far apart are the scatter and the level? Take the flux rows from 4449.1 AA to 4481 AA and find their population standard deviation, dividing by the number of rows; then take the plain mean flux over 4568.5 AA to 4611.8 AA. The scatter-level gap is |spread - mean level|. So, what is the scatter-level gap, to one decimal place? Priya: 10.4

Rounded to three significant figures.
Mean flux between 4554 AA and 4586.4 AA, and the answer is 11.2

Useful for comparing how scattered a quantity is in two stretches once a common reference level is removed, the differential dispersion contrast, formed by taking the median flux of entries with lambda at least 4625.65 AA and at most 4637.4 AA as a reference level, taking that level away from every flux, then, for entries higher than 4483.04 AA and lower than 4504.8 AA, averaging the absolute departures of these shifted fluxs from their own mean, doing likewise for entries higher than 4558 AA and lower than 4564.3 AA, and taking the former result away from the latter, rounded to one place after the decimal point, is -0.2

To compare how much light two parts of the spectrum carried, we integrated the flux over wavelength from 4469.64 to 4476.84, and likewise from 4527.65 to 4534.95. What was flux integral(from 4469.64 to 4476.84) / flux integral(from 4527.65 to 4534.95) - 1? 0.25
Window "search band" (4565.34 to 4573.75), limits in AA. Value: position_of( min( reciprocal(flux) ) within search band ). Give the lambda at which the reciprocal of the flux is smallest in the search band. 4570.07 AA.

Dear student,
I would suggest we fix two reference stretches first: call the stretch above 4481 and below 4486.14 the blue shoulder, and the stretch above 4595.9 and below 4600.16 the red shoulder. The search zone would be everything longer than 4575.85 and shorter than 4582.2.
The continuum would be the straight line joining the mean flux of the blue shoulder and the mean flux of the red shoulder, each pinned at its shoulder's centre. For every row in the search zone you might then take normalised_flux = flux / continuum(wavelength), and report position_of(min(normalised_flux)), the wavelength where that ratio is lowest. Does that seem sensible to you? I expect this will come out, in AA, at 4578.49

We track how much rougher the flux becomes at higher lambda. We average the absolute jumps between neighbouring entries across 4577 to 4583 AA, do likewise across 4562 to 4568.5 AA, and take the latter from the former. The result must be 0.8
